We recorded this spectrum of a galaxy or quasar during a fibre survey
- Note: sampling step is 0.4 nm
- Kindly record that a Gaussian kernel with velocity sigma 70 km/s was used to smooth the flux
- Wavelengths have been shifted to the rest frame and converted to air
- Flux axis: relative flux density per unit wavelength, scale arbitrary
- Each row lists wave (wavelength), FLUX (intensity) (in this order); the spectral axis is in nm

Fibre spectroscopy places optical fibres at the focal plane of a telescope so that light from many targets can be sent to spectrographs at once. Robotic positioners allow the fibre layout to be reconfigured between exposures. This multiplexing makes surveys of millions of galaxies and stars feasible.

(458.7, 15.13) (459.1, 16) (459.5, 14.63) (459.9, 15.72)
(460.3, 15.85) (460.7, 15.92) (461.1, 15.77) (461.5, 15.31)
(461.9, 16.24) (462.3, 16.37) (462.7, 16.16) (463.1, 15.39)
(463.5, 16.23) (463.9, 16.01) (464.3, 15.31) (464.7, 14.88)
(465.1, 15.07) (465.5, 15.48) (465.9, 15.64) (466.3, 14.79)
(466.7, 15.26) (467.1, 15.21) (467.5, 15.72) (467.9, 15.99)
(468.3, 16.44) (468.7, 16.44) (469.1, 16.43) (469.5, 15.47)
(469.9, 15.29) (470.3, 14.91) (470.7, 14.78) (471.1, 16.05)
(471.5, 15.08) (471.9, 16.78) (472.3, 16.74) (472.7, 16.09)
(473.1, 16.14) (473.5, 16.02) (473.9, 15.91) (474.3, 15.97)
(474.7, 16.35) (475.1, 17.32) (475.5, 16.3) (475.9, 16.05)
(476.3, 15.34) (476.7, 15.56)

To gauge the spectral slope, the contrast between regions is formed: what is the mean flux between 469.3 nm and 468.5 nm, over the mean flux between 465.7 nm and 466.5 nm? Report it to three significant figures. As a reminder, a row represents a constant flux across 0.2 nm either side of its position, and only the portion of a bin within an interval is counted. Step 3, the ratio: 1.08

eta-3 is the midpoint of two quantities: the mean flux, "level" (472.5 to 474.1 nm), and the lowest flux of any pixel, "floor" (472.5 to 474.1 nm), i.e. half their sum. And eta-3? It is 16.0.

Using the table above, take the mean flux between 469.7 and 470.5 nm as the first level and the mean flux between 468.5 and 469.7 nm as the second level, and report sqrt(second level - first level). 1.0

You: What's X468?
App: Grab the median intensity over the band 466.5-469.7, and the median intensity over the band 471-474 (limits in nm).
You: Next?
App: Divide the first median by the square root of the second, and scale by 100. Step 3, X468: 396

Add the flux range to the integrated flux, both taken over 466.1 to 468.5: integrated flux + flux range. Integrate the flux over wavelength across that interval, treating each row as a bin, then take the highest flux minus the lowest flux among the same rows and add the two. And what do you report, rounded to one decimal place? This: 39.0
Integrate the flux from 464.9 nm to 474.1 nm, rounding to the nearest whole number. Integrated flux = 145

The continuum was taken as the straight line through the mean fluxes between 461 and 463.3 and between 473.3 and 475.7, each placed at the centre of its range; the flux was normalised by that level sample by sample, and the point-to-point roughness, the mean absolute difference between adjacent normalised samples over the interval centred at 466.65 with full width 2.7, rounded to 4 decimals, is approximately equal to 0.0237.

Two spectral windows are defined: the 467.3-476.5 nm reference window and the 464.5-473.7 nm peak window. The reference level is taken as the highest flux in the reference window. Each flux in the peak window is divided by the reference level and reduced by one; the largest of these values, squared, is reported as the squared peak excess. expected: 0.0010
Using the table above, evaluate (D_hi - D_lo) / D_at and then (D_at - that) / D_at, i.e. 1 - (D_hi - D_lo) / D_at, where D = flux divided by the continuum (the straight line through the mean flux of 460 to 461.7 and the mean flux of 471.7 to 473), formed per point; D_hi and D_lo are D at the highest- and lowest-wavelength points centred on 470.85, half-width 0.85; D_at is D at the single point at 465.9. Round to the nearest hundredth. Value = 0.99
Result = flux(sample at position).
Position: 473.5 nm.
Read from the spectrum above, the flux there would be 16.02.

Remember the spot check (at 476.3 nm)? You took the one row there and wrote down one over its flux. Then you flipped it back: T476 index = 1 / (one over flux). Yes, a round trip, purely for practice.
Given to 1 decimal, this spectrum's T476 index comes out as 15.3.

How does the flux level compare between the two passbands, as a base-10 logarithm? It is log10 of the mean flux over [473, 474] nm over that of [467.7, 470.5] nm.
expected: 0.005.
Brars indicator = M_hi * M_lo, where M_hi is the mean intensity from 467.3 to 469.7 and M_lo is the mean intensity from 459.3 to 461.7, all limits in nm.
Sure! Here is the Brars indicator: 250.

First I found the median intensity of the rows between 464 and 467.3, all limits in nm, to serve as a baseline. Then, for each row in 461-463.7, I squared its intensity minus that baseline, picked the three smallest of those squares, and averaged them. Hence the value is 0.11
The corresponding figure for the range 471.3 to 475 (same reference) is 0.34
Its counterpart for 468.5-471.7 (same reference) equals 0.03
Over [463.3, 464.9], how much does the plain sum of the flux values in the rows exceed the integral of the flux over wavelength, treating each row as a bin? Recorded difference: 37.5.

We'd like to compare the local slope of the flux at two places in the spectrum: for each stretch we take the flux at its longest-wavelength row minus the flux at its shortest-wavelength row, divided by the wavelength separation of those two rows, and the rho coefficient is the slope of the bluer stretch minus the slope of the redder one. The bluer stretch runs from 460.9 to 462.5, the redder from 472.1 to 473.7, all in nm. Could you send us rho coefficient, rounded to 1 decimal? 1.1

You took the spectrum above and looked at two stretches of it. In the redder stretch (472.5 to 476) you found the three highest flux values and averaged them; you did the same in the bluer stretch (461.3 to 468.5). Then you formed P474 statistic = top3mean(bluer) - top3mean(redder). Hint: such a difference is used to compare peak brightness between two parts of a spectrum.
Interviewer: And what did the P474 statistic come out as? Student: -0.31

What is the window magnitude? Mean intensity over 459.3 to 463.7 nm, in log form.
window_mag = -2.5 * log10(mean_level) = -3.00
